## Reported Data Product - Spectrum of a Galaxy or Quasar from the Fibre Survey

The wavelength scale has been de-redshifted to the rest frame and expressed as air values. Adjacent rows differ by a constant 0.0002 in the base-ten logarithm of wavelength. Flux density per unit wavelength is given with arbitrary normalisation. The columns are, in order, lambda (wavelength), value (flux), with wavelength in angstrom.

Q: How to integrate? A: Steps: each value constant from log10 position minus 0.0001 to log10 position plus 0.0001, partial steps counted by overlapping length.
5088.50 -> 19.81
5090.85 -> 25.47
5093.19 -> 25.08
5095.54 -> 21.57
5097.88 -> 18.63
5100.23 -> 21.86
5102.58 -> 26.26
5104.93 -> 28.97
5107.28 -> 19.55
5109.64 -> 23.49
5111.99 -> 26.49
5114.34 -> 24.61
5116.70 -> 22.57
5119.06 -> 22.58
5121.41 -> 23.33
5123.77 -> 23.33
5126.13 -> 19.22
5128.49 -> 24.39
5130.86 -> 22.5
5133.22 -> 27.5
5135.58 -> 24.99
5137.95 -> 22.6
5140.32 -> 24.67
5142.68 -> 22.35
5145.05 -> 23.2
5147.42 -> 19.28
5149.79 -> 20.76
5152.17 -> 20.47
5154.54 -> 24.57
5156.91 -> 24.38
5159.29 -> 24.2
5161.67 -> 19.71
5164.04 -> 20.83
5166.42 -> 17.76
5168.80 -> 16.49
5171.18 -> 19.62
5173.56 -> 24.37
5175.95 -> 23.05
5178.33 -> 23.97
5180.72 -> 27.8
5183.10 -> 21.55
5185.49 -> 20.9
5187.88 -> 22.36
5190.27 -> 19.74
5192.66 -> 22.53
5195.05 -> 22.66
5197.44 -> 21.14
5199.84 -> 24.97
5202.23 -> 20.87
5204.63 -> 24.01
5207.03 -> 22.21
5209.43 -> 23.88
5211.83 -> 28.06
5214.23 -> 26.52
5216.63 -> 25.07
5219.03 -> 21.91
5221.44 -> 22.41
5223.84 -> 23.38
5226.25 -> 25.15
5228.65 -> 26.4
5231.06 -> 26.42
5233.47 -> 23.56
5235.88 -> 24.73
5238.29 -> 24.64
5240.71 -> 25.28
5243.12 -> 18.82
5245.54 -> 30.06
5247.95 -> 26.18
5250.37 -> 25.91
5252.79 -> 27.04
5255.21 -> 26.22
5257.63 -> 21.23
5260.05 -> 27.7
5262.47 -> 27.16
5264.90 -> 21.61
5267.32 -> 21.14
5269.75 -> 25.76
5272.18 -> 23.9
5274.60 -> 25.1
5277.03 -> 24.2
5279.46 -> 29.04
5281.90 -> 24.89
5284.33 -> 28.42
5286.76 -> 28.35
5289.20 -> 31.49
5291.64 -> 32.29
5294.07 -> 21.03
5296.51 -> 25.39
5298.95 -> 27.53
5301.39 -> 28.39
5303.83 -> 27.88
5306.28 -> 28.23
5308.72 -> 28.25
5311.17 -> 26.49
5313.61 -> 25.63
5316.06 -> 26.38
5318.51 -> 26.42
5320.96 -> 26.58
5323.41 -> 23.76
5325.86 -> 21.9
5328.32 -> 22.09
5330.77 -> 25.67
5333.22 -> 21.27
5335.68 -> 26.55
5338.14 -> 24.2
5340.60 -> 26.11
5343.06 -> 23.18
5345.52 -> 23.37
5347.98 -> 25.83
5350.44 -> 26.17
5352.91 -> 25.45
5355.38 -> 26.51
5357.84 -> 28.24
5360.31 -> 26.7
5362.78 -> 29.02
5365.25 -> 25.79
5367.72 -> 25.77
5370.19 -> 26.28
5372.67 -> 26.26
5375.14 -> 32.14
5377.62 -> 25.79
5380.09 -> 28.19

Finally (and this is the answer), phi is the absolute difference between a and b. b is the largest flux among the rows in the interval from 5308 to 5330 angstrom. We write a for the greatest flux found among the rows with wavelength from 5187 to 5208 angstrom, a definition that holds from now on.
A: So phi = 3.3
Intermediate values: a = 24.97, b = 28.25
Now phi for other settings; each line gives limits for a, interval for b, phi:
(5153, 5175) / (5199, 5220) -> 3.5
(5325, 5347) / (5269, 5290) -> 4.9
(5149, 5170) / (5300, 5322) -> 3.8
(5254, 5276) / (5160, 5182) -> 0.1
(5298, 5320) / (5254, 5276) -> 0.7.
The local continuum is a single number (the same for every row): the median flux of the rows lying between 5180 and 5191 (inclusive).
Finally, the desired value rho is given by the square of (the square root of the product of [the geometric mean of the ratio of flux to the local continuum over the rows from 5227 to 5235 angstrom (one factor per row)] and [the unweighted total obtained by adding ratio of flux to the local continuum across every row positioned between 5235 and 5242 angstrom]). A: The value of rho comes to 4.1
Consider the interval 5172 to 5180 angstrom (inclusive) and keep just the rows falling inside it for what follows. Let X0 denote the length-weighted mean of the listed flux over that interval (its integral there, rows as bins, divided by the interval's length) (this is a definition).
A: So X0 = 23.8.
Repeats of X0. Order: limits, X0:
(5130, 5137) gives 25.0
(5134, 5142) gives 24.2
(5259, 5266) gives 25.5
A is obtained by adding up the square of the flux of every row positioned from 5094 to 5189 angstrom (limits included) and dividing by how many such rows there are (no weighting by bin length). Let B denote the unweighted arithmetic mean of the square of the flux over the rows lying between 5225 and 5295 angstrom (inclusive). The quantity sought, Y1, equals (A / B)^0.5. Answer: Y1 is 0.88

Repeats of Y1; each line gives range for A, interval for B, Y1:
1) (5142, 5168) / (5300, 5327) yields 0.82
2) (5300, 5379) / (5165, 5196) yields 1.19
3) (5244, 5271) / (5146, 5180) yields 1.19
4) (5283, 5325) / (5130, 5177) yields 1.22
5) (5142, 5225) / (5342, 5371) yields 0.87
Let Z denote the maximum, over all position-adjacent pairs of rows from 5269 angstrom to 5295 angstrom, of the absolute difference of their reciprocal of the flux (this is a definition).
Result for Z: 0.017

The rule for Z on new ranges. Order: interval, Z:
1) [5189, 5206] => 0.008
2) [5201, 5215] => 0.006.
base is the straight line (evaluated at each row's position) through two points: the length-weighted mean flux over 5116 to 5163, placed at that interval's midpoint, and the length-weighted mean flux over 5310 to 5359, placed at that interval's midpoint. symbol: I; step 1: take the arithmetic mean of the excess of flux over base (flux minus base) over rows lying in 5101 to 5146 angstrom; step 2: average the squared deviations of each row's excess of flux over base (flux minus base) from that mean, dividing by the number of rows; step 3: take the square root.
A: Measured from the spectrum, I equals 2.4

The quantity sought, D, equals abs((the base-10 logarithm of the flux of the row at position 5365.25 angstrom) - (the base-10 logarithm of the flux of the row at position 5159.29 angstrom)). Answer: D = 0.03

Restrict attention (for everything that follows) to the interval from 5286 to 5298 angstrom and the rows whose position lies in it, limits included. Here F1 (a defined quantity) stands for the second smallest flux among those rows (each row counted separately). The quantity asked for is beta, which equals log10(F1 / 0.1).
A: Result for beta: 2.40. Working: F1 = 25.39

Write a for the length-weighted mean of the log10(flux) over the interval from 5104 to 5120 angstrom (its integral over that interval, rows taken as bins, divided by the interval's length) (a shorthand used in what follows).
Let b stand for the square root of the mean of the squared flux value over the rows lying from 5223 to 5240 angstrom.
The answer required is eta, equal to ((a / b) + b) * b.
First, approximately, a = 1.38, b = 24.9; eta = 623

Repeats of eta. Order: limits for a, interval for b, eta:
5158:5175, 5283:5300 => 786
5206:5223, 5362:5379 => 751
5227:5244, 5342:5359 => 656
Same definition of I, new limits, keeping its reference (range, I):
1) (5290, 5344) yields 2.8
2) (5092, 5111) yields 3.3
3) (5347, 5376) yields 1.8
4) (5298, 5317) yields 1.0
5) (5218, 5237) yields 1.6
